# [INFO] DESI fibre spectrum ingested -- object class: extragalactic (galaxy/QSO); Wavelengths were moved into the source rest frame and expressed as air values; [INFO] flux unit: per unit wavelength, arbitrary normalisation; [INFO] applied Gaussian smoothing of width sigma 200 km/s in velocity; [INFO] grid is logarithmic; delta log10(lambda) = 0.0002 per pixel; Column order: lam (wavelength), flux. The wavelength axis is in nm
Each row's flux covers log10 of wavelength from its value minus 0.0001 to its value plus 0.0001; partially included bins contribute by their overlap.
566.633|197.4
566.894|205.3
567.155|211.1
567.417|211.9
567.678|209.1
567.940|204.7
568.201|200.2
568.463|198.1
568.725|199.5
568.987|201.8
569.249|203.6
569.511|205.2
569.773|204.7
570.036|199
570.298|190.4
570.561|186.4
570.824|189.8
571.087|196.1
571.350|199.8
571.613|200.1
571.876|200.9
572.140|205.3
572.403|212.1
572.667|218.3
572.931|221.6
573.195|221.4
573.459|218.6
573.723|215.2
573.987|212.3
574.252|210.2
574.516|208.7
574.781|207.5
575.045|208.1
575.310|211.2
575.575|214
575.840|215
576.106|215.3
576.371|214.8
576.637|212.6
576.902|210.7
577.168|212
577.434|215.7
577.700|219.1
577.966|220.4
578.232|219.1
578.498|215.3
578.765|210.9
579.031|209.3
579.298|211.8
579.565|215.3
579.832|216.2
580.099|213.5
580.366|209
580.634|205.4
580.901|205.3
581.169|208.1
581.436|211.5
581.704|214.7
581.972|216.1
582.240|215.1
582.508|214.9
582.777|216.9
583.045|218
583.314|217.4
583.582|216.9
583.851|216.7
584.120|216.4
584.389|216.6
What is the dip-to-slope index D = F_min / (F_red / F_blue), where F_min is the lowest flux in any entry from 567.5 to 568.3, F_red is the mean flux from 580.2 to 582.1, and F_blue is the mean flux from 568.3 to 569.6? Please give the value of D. 192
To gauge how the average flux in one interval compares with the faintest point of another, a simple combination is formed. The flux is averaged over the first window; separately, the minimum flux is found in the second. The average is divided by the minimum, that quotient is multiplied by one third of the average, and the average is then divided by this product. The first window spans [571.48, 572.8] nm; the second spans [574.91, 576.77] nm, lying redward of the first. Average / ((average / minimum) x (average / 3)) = 3.01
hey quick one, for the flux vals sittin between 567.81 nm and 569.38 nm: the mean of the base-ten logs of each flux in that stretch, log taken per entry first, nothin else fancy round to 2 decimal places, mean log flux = 2.30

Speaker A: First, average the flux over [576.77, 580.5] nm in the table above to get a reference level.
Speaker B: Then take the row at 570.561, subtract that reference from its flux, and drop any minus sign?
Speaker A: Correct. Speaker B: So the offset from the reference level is 28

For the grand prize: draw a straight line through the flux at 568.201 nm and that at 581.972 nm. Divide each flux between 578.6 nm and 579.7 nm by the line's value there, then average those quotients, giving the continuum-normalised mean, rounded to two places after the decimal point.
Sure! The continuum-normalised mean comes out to 1.00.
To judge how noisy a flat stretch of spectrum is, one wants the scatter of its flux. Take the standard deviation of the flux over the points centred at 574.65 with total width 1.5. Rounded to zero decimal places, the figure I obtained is 2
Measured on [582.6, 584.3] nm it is 1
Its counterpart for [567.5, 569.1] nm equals 4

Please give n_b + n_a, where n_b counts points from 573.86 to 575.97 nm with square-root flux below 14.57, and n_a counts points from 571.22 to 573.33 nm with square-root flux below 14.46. 9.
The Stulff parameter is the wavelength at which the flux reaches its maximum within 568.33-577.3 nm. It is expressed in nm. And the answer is 572.931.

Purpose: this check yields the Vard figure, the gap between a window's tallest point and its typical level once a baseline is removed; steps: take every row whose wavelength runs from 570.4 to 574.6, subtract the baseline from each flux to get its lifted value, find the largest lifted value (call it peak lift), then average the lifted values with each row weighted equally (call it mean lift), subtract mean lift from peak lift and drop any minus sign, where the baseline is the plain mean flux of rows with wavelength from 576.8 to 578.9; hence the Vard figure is 14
